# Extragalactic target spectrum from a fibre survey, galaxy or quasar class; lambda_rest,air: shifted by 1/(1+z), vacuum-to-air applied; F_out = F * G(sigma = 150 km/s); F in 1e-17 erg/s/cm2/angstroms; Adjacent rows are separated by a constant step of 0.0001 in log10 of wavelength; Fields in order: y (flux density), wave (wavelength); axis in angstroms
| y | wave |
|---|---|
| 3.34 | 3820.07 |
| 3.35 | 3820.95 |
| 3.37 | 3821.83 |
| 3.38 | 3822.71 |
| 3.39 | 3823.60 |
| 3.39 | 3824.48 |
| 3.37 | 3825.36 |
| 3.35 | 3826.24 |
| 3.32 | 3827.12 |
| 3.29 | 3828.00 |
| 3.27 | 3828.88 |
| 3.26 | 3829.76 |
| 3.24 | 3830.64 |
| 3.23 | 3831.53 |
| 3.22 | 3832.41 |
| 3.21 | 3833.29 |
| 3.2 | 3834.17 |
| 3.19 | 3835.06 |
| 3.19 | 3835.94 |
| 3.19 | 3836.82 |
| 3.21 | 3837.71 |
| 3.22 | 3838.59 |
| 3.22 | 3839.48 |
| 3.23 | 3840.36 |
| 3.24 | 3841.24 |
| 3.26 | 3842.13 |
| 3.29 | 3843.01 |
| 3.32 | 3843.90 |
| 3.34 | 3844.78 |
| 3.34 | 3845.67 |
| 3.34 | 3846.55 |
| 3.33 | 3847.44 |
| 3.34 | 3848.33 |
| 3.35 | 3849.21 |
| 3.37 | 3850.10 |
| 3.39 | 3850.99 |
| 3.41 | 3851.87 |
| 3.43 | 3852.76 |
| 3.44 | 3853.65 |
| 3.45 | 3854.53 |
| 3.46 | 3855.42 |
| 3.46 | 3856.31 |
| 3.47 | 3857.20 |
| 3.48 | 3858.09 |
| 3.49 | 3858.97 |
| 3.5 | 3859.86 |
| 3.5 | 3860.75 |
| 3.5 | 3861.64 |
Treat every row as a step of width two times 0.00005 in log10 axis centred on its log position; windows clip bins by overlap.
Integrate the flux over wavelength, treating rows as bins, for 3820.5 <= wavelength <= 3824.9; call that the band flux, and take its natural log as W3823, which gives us 2.70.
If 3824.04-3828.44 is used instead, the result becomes 2.69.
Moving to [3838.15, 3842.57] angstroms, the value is 2.66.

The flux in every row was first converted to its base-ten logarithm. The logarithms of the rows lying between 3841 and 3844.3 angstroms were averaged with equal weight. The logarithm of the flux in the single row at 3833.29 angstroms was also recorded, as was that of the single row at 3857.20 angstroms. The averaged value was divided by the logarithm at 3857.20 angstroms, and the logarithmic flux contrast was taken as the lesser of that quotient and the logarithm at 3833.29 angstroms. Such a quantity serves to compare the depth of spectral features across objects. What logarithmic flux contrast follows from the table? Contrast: 0.507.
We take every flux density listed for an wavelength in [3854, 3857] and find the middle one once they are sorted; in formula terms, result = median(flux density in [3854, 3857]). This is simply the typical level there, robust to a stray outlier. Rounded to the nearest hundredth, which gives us 3.46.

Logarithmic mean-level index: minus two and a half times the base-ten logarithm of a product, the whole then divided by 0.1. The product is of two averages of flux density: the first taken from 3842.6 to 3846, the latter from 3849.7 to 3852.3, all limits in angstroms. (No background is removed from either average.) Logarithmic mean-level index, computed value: -26.3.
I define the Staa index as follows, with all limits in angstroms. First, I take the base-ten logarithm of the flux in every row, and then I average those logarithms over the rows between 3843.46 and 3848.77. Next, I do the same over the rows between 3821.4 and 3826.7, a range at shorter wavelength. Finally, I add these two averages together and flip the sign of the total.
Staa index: -1.05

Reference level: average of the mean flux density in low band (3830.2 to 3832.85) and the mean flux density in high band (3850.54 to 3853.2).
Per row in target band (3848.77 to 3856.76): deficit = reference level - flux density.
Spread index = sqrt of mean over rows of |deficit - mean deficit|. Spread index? 0.183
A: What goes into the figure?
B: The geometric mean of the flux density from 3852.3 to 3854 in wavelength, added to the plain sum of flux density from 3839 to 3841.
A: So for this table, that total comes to 9.9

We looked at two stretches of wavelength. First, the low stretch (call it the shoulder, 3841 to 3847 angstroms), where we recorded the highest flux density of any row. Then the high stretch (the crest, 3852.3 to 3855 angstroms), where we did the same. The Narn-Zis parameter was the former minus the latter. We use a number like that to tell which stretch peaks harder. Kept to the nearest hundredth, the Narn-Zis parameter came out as -0.11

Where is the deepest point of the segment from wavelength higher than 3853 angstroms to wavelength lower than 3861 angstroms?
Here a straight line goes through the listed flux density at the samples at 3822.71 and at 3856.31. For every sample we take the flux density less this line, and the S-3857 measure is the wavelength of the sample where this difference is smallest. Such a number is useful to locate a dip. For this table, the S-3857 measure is 3853.65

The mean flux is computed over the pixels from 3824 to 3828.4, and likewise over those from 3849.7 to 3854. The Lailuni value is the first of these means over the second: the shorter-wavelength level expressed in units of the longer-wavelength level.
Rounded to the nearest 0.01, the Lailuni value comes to 0.98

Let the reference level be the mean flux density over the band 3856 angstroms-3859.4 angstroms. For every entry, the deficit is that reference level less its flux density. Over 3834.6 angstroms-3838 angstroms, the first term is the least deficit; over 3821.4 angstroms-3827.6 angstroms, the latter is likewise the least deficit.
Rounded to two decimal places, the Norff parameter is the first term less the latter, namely 0.18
